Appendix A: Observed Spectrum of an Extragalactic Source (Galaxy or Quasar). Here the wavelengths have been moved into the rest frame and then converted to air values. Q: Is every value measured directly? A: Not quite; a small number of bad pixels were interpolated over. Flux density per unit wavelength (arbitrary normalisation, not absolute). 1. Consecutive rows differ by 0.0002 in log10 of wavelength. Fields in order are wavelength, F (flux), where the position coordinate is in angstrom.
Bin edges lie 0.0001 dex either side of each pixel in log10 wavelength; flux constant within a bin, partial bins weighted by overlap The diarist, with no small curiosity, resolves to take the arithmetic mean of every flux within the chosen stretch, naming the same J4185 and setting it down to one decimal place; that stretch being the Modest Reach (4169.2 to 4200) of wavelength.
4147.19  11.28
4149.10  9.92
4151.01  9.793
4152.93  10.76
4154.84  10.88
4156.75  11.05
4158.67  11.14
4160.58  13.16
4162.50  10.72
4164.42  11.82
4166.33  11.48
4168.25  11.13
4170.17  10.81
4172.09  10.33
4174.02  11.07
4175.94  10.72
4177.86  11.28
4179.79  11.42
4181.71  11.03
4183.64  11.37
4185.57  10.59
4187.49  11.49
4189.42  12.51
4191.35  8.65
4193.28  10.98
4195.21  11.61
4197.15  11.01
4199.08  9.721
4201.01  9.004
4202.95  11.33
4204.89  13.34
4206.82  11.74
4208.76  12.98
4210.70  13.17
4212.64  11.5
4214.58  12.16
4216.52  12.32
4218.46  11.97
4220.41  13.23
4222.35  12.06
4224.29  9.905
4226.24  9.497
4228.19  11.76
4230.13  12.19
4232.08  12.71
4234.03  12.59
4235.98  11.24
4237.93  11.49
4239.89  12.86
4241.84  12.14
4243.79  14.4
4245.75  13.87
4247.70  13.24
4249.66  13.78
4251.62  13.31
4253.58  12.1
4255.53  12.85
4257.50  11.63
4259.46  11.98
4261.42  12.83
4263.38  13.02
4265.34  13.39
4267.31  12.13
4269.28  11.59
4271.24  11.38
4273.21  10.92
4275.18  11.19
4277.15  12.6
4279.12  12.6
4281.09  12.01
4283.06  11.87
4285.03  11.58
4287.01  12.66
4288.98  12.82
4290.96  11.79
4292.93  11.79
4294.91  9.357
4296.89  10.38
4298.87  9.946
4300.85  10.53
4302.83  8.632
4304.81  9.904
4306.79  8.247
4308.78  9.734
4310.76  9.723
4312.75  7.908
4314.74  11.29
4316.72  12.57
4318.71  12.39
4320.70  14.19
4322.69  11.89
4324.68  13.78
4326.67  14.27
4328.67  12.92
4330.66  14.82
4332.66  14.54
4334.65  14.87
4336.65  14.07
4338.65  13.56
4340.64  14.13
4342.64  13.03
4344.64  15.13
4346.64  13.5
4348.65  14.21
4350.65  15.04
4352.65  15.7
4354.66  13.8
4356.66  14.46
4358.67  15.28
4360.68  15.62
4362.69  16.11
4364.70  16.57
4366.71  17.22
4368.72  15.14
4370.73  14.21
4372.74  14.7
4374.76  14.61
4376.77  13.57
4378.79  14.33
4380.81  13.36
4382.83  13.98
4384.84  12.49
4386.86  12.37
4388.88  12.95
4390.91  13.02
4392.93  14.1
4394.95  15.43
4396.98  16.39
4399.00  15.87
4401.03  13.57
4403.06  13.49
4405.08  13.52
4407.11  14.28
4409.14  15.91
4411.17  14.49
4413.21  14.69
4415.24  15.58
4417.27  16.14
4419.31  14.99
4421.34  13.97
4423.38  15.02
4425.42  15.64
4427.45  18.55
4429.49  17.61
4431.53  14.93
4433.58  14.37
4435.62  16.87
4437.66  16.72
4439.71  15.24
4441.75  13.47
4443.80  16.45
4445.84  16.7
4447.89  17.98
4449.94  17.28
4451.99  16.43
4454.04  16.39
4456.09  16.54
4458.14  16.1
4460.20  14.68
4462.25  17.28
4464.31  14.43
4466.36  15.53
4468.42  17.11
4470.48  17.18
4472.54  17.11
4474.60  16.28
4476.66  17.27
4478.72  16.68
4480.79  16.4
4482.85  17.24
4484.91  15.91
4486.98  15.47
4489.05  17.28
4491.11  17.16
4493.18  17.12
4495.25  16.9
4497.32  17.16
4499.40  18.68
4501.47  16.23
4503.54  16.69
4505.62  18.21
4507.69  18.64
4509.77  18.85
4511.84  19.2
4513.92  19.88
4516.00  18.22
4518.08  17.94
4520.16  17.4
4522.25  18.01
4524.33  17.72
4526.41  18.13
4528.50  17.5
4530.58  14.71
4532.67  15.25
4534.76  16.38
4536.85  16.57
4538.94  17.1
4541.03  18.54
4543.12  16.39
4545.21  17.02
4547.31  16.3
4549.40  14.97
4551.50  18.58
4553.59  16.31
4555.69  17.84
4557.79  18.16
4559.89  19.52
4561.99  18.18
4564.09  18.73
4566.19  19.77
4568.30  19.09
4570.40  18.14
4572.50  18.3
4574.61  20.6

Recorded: 10.9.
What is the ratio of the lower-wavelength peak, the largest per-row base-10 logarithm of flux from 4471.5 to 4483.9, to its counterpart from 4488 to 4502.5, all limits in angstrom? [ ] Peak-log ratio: 0.97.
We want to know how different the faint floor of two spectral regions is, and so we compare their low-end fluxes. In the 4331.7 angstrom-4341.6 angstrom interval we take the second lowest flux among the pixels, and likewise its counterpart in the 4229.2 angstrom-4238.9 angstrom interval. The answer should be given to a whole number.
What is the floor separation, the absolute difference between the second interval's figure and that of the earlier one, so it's 3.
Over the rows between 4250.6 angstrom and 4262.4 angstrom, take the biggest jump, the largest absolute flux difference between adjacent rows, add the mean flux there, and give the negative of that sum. -14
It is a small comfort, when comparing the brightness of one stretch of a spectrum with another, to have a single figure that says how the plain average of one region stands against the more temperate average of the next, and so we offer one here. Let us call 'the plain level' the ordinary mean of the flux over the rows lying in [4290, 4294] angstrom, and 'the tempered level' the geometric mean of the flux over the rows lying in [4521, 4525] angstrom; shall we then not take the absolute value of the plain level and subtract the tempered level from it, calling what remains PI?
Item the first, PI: -6.1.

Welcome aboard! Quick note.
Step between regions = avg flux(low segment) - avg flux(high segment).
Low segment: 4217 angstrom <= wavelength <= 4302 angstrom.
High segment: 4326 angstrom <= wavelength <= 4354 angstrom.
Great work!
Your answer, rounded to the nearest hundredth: -2.24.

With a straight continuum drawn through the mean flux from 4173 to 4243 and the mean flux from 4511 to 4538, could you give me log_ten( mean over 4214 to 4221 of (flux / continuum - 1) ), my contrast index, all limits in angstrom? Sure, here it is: -1.2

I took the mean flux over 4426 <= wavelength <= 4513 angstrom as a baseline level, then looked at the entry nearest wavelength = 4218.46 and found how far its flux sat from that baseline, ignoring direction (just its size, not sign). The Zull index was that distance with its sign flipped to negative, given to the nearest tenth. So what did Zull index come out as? -4.8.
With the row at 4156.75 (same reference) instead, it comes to -5.7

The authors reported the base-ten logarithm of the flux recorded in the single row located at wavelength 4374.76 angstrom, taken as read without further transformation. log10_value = 1.16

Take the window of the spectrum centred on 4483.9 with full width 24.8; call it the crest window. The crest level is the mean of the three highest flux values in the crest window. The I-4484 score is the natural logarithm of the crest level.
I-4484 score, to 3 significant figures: 2.85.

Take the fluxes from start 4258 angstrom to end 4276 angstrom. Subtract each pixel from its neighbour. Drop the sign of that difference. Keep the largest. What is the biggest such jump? 1.3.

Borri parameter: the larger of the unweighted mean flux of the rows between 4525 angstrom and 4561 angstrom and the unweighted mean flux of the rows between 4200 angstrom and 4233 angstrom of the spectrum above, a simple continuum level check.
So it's 17.0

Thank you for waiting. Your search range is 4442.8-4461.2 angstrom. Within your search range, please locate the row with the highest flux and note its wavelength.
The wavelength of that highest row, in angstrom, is 4447.89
